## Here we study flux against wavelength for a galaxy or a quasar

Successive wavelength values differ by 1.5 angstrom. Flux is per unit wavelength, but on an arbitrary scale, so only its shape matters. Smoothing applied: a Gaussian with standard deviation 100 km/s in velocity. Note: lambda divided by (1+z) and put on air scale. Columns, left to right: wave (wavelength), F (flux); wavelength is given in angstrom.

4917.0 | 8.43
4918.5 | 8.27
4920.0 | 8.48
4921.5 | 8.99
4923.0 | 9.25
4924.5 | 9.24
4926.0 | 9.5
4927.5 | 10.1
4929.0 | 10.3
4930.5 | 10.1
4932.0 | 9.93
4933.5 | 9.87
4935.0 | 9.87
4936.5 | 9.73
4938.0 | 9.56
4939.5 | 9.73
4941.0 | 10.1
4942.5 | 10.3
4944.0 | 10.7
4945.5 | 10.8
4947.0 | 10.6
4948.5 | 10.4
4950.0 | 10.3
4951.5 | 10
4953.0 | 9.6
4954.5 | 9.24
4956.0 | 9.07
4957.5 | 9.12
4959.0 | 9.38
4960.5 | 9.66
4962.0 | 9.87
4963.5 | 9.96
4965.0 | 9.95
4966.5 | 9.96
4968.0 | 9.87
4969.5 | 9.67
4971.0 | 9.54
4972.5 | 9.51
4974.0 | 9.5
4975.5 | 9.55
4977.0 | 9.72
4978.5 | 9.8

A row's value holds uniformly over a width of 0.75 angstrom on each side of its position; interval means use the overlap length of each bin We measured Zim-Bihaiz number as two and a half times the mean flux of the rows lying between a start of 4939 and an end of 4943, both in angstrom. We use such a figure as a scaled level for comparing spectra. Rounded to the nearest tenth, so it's 25.1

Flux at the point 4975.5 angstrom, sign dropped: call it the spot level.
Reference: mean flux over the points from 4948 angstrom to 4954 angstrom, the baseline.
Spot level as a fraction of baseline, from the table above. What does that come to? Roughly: 0.95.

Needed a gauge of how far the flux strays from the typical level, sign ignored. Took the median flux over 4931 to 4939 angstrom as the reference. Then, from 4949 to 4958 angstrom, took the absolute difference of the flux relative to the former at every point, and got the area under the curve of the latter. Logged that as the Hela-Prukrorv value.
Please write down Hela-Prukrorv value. 4.5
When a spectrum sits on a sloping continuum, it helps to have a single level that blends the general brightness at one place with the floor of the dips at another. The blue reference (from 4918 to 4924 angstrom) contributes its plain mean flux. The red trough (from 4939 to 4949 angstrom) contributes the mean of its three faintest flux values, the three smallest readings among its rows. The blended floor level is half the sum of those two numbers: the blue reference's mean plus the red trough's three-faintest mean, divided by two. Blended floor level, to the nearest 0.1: 9.4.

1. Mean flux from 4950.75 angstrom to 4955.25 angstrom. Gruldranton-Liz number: 9.6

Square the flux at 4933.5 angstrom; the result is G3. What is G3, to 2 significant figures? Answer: 97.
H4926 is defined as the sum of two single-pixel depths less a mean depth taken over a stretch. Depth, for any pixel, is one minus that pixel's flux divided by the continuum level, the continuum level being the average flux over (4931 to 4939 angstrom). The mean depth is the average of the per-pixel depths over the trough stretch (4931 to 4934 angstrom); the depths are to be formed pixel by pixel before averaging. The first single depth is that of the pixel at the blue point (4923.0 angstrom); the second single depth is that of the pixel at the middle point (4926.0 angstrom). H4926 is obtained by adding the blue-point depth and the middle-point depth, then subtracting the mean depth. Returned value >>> 0.10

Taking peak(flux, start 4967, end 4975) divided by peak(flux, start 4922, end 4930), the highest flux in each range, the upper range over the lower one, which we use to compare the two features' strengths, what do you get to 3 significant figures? 0.958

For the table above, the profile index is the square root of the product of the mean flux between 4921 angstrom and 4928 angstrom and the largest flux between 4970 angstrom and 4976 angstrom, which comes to 9.5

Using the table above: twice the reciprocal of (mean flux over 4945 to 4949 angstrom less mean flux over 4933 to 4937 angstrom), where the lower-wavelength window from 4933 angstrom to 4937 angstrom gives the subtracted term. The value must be 2.6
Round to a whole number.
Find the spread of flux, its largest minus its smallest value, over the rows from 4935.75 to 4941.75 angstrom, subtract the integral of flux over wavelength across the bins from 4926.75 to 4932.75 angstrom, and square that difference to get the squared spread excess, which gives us 3613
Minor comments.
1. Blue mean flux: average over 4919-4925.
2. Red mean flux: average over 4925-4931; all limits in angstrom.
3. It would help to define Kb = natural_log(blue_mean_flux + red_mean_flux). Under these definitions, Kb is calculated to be 2.94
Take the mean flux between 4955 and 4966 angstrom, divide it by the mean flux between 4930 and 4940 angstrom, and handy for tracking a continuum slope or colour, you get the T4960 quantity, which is 0.97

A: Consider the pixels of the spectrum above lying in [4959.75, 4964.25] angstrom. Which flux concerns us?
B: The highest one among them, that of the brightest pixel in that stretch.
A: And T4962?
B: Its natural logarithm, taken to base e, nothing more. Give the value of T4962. 2.30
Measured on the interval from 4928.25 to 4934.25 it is 2.33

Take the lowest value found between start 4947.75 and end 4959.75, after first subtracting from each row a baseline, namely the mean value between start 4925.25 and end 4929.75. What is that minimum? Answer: -0.90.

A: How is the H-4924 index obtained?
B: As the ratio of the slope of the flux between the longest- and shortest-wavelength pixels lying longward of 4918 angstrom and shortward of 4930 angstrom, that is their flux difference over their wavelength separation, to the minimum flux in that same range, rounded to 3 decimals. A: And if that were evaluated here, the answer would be 0.023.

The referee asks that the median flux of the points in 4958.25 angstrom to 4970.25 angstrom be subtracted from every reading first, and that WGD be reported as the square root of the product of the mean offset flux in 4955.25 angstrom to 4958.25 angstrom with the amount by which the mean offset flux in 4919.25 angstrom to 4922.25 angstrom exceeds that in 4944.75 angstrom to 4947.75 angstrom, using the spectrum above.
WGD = 1.23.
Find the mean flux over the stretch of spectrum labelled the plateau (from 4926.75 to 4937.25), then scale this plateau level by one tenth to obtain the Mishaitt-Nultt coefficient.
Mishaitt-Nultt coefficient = 1.00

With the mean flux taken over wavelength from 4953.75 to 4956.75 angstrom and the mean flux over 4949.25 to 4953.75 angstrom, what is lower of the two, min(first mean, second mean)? 9.2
